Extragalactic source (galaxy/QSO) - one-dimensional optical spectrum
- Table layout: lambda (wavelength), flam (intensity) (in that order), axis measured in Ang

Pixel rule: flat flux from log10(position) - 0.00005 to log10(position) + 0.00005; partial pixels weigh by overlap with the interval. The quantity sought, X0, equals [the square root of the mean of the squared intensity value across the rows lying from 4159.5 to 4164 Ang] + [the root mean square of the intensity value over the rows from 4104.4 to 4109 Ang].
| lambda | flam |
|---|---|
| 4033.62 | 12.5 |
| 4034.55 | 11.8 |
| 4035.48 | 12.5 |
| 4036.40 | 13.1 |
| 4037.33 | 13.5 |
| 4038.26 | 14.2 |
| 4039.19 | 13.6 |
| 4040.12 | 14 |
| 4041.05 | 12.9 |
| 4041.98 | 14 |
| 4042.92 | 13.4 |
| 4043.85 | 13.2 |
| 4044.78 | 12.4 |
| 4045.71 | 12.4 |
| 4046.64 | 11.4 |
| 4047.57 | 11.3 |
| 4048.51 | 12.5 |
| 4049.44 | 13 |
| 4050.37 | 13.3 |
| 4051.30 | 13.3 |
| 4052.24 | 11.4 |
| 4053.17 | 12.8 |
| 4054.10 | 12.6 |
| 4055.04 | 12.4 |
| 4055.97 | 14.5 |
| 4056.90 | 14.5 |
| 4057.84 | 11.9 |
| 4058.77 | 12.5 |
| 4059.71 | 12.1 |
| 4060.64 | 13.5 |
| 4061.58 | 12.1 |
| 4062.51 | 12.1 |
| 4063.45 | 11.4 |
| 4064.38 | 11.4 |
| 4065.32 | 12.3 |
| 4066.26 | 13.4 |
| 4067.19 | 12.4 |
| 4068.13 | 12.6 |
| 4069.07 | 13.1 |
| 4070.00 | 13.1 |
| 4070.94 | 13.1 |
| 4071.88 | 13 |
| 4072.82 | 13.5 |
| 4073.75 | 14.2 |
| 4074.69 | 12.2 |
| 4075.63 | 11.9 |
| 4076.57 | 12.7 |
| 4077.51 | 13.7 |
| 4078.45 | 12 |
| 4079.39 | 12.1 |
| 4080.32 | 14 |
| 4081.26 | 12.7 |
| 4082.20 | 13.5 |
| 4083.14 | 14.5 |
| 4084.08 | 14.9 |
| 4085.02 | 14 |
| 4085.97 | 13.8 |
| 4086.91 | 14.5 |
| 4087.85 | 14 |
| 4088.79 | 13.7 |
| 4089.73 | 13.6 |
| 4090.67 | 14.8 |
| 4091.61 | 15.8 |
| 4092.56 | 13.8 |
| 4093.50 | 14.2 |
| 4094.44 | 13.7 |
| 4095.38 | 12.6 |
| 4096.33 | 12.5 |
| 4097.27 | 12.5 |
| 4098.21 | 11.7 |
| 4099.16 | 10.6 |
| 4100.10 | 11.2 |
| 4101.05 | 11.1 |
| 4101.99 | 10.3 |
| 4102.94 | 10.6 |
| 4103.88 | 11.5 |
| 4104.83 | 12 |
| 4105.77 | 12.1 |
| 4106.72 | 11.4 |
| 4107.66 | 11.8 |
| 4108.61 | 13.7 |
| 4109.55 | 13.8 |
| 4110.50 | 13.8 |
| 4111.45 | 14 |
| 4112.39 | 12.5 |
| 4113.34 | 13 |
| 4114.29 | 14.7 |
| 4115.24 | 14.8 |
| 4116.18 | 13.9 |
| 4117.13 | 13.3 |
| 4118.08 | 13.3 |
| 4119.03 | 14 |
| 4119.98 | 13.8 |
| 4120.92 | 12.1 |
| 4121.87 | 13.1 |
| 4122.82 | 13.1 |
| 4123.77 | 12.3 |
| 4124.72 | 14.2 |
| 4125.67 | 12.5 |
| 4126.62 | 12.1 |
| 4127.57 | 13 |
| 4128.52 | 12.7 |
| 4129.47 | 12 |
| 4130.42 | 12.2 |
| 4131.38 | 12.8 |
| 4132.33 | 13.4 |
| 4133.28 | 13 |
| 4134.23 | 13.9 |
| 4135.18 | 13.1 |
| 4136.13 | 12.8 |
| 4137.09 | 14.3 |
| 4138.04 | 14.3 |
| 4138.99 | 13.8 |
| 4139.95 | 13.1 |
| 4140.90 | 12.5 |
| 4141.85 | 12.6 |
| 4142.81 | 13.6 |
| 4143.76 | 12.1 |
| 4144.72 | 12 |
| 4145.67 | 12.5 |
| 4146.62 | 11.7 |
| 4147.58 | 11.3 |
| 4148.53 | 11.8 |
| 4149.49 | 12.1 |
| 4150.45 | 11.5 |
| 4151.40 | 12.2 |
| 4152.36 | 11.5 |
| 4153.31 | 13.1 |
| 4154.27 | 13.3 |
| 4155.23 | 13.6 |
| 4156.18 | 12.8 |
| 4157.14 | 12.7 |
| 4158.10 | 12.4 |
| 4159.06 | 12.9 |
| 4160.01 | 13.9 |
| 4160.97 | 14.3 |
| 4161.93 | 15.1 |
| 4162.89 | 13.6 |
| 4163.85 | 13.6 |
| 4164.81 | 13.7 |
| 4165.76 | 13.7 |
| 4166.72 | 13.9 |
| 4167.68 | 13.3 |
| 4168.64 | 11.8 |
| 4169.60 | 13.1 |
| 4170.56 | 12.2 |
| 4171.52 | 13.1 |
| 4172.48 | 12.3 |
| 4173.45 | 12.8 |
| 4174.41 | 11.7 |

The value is 26.34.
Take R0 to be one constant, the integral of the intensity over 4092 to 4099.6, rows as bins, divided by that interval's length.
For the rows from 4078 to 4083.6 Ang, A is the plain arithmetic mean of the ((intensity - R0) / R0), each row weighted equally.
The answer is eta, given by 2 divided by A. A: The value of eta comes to 63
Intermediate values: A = 0.03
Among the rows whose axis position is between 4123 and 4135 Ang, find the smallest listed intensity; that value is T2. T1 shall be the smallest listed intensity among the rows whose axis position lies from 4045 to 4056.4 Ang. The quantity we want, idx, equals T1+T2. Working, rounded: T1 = 11.3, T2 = 12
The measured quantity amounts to 23.3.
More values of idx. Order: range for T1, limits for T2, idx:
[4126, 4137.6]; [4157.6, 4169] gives 23.8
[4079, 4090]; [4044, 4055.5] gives 23.4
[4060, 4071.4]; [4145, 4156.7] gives 22.7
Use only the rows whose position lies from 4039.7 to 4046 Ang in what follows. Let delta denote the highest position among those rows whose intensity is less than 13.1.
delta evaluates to 4045.71 Ang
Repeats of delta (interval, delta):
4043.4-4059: 4058.77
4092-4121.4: 4120.92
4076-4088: 4081.26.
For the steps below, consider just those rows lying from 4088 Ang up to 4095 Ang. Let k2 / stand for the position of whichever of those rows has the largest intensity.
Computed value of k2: 4091.61 Ang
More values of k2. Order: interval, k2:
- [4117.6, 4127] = 4124.72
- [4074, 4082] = 4080.32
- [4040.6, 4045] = 4041.98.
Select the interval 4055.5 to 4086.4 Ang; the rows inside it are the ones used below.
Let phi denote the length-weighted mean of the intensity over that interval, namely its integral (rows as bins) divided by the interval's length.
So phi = 13.0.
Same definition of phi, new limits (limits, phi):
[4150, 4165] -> 13.1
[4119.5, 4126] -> 13.0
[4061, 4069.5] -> 12.3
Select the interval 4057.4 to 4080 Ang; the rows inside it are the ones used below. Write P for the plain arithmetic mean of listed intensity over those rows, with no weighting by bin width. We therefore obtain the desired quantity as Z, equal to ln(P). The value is 2.53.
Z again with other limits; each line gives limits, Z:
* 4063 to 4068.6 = 2.51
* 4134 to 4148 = 2.56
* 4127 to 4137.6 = 2.57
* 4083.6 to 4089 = 2.65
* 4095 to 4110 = 2.47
